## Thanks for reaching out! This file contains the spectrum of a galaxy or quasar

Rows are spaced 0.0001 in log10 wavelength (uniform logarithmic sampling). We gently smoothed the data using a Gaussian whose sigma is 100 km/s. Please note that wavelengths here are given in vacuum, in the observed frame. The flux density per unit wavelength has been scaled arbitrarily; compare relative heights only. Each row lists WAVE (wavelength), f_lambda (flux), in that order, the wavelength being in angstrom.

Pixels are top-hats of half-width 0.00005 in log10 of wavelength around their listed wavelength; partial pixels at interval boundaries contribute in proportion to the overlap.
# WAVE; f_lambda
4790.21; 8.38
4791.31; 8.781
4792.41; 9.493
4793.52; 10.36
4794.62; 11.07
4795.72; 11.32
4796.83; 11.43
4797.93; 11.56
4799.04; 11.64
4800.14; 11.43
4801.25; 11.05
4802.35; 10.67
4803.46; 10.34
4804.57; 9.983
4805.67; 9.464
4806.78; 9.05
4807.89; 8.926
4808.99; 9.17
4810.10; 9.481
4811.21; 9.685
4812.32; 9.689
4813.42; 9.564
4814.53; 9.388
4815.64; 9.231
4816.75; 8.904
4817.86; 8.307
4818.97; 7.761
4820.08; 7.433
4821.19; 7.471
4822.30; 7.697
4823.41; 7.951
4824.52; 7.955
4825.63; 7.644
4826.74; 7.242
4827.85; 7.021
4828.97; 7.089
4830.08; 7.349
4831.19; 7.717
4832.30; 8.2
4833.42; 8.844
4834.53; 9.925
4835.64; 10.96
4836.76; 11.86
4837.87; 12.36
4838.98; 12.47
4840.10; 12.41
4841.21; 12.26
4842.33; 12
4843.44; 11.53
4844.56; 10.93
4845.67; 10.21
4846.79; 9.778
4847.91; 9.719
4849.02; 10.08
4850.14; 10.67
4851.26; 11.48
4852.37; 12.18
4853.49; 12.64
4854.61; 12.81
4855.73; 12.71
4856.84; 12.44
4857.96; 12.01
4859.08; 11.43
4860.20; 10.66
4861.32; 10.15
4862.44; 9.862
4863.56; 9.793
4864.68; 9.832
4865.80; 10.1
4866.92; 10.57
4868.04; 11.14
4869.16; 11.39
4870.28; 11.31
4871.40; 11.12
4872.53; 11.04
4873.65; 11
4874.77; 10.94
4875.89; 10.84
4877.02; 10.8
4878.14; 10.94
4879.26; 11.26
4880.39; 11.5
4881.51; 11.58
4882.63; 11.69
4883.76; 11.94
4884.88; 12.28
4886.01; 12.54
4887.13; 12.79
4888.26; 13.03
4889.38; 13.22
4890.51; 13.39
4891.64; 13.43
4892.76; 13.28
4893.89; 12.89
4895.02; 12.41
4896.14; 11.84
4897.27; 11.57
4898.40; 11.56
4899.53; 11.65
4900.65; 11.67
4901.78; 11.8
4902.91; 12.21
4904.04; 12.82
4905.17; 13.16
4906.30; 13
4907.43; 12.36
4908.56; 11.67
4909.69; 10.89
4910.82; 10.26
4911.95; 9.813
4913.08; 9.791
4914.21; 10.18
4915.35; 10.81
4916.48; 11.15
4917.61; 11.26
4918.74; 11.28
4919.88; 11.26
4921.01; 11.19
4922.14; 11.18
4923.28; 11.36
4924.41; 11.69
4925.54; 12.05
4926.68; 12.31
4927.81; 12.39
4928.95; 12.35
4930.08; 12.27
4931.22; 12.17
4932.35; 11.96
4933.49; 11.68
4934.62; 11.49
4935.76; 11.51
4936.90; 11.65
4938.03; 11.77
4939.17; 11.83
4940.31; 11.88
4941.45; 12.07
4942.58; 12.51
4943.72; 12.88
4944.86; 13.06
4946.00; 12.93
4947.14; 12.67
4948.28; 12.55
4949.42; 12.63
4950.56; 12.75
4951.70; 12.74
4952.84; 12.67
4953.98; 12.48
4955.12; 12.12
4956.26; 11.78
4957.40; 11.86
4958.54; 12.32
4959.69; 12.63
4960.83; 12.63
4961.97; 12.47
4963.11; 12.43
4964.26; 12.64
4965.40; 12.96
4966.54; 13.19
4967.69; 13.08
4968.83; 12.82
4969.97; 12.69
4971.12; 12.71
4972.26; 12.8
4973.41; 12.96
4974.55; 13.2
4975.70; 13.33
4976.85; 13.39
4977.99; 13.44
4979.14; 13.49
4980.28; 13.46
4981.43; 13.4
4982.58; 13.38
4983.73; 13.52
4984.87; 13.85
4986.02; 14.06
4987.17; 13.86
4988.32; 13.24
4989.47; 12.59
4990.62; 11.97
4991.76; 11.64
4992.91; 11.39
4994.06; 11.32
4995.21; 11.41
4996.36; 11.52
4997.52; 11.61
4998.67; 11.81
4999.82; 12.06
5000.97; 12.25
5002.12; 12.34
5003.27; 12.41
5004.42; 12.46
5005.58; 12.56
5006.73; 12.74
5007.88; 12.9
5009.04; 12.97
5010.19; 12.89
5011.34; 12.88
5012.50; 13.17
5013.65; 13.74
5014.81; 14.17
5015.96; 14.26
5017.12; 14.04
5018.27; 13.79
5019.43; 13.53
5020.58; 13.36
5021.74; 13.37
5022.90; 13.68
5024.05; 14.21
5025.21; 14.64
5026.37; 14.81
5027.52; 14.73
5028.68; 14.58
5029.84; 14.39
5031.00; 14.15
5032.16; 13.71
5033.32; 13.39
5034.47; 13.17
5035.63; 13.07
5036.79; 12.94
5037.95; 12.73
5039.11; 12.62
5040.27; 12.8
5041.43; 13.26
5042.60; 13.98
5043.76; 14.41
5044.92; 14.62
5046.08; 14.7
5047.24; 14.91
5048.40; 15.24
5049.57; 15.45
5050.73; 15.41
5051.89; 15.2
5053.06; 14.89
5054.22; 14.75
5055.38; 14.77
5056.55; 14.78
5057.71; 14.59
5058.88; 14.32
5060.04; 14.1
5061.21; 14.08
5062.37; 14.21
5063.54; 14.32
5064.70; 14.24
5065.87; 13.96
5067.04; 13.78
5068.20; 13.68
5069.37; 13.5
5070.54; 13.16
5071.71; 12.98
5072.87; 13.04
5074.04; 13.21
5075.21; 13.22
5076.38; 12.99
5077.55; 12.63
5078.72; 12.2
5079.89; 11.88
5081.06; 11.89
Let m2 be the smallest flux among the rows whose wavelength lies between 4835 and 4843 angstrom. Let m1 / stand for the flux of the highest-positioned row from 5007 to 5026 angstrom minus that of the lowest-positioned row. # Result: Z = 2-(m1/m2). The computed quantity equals 1.84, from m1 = 1.7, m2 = 10.96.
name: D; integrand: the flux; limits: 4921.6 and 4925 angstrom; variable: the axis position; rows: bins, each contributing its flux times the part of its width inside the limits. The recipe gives 39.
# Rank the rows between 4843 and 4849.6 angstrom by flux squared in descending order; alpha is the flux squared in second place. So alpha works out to 119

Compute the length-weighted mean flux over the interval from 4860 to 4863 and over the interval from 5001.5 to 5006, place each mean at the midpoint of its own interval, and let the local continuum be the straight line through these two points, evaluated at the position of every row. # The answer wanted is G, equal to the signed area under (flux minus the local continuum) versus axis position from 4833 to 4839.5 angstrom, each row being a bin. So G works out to 9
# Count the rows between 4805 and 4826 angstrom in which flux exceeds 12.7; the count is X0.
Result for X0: 0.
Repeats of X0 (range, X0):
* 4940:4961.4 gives 5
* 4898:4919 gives 3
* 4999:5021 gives 13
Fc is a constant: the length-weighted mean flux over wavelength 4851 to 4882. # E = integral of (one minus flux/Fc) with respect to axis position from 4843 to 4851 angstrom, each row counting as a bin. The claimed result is 0.54 angstrom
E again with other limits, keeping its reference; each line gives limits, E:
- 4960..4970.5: -1.47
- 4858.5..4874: 0.73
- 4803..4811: 1.22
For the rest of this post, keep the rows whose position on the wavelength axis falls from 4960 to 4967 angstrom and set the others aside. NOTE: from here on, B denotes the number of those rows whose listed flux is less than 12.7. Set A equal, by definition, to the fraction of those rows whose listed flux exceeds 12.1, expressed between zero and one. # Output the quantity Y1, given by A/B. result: 0.25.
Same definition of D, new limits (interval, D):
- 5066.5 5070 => 48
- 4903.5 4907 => 45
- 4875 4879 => 44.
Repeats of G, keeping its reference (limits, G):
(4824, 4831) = -16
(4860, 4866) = -1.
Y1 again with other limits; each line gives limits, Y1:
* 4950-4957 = 0.21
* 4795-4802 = 0.00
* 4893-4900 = 0.07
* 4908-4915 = 0.00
